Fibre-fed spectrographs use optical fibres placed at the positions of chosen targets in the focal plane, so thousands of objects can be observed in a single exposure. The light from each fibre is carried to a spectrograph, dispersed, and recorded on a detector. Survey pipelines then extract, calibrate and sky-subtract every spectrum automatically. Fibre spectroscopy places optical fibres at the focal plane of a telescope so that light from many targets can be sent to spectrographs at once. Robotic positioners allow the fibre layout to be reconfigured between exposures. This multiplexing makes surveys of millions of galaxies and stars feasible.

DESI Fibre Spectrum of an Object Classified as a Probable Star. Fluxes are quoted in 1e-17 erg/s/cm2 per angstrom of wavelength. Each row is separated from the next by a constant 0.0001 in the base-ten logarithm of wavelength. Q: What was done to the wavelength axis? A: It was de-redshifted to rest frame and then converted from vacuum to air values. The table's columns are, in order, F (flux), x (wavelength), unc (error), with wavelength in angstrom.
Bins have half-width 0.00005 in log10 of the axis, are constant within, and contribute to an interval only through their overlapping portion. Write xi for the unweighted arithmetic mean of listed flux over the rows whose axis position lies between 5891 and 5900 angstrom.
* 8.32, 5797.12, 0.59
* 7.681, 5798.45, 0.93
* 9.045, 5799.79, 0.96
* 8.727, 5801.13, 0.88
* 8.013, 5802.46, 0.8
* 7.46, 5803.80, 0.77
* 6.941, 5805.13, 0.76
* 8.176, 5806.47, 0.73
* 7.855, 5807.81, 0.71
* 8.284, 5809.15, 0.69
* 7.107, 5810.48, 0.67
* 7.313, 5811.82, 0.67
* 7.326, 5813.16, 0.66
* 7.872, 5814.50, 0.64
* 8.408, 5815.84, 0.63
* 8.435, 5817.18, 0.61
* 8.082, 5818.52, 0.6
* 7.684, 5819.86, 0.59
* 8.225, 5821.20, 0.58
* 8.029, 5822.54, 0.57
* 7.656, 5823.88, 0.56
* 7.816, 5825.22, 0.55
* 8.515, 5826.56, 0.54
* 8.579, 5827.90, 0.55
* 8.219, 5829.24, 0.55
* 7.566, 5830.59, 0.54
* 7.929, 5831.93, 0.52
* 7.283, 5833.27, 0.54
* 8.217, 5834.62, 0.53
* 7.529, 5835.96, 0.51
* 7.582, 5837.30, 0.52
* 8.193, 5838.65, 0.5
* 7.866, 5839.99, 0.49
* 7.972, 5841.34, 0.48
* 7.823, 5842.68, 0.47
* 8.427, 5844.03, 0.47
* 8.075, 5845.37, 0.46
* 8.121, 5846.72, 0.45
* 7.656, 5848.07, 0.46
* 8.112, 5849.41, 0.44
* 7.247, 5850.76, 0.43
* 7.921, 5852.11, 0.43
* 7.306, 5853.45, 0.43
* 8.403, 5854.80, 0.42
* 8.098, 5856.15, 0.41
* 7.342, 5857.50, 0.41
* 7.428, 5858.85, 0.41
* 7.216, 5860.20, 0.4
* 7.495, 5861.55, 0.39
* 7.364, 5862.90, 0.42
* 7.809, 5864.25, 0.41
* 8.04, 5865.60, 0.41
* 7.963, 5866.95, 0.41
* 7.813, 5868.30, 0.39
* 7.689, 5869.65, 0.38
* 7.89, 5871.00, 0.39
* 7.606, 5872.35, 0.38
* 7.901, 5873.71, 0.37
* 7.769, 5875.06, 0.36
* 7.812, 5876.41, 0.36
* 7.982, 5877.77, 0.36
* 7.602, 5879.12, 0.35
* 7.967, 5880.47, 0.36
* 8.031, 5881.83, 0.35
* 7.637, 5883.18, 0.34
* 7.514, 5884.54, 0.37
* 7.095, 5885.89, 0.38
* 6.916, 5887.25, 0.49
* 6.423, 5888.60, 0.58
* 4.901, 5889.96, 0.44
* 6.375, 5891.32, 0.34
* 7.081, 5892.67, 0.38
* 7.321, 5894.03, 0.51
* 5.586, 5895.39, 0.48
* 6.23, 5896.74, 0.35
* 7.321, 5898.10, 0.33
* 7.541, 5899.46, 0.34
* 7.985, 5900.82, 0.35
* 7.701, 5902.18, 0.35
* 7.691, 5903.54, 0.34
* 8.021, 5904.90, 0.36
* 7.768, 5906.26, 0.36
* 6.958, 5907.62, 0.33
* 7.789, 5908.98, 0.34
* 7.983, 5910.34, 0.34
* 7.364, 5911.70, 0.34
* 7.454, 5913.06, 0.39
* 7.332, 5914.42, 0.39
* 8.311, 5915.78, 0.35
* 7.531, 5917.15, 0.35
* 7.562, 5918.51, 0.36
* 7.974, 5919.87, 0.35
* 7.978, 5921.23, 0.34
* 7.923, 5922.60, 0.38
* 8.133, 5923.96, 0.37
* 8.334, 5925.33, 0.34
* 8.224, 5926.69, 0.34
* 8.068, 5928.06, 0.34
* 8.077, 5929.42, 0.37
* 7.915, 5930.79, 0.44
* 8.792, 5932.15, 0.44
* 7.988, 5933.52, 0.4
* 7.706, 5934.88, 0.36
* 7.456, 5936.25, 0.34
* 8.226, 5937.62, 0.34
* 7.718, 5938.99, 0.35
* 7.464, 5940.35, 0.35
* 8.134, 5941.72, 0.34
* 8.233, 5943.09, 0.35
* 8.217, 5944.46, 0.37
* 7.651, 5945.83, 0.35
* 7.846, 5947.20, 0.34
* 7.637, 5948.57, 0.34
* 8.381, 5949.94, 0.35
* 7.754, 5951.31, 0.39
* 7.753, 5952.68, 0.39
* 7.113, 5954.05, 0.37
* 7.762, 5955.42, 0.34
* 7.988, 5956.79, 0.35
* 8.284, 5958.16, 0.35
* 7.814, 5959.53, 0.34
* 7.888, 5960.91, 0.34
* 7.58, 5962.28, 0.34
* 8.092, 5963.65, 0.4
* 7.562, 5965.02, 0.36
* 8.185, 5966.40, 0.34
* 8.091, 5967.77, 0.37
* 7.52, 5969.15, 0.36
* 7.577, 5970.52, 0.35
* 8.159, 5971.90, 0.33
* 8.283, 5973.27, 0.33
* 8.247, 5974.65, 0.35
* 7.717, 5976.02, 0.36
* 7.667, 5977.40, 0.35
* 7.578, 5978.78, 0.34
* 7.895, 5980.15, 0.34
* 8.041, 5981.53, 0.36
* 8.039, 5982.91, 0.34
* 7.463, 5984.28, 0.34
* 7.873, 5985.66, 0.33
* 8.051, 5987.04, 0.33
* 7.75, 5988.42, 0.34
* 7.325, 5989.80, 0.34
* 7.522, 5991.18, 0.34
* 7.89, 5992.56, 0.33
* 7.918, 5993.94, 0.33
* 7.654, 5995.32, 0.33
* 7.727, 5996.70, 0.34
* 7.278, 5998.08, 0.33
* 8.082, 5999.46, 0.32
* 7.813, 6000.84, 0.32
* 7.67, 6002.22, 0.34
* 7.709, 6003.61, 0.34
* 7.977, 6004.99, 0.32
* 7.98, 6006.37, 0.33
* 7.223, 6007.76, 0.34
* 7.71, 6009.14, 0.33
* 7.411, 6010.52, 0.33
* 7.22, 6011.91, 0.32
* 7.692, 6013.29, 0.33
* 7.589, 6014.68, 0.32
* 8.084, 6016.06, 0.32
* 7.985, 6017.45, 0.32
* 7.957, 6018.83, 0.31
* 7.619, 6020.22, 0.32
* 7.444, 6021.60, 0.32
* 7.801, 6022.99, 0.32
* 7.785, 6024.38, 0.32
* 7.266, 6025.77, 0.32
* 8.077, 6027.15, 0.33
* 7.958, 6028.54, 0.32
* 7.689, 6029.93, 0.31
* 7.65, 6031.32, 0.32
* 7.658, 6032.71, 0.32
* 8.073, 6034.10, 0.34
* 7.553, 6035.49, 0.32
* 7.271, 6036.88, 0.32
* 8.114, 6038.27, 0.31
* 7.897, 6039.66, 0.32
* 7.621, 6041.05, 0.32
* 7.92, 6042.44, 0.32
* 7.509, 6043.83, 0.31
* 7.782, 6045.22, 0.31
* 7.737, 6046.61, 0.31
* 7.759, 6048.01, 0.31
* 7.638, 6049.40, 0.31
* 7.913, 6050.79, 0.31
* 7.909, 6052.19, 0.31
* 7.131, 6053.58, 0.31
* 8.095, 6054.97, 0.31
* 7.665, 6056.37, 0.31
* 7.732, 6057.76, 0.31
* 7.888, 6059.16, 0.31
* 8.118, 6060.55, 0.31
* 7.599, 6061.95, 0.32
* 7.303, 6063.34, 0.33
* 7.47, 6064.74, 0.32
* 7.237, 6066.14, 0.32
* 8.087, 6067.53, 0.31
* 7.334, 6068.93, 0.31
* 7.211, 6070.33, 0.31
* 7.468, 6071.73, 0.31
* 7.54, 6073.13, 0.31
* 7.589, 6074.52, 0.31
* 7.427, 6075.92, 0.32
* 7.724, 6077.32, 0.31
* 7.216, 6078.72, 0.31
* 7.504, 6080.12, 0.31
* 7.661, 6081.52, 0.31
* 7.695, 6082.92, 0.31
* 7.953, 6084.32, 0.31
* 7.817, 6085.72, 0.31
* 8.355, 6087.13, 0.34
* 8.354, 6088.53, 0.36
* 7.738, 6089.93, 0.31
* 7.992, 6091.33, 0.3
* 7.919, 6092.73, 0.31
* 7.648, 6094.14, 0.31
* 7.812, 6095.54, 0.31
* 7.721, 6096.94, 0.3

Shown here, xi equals 6.78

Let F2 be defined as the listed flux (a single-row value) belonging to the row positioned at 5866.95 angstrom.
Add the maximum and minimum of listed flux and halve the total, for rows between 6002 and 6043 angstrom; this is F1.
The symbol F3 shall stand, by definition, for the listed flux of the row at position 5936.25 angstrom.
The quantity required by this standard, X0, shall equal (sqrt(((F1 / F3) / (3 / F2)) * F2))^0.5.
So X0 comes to 2.159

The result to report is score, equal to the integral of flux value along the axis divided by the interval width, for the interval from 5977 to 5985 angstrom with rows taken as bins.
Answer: 7.8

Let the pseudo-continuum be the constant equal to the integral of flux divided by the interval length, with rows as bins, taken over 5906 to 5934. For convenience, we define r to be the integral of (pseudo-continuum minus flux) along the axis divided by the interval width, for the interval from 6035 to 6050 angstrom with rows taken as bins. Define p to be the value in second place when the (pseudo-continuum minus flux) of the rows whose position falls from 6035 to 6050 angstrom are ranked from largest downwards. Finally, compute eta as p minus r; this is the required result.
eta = 0.20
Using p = 0.37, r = 0.17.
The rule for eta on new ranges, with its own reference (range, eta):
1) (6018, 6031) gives 0.29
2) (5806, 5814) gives 0.36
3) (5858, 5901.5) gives 1.77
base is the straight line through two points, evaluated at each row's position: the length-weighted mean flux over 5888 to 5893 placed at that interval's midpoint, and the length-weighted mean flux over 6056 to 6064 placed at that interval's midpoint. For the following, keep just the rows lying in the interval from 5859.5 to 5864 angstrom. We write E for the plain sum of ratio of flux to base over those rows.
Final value 3.8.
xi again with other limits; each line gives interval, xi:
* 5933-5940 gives 7.82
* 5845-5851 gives 7.84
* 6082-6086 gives 7.82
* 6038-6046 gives 7.81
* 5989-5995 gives 7.66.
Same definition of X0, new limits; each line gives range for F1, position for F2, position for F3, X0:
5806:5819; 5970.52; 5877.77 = 2.078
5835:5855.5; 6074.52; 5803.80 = 2.119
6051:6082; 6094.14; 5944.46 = 2.062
